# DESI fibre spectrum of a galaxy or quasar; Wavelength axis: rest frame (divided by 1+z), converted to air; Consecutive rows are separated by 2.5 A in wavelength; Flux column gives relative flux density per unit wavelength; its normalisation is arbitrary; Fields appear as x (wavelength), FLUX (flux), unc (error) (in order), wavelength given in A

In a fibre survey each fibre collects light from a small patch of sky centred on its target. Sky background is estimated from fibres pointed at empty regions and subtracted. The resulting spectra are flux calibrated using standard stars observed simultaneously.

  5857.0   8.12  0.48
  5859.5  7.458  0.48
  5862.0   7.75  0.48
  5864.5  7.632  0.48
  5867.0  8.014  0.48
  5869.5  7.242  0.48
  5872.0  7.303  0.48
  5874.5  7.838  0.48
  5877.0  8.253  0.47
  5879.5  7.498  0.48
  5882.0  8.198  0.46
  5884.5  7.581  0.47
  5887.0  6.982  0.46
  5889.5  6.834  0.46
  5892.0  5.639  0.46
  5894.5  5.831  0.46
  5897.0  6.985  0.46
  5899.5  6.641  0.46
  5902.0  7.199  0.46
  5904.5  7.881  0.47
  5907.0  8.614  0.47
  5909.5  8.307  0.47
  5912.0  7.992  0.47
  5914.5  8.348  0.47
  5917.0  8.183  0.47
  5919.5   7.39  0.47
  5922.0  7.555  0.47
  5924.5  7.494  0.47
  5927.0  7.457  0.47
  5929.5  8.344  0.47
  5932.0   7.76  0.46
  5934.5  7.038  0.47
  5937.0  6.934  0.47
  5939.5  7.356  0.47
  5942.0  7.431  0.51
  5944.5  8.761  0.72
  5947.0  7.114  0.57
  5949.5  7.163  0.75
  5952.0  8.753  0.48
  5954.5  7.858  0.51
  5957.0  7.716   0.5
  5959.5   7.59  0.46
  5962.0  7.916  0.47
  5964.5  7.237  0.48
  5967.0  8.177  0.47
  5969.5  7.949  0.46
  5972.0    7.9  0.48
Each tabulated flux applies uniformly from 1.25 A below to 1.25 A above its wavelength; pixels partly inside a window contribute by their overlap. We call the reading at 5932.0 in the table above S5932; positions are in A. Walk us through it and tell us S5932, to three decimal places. 7.760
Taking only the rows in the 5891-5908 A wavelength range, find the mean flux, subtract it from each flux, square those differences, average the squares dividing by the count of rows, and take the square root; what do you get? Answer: 1.0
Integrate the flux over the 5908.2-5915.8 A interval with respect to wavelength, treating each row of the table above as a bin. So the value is 62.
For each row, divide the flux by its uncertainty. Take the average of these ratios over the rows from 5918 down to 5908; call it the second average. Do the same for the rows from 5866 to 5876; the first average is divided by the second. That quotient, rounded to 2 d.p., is 0.91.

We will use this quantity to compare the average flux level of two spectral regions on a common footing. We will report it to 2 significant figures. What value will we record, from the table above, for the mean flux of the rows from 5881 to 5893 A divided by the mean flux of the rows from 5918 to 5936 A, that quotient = 0.93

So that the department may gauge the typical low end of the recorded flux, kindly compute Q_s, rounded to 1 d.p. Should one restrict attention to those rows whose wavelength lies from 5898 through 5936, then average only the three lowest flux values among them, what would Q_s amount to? 7.0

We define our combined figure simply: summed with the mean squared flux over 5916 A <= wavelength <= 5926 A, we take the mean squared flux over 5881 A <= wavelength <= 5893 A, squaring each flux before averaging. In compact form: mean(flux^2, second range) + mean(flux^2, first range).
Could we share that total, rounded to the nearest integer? 109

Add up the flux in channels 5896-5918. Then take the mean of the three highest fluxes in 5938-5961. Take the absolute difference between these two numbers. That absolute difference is 61.7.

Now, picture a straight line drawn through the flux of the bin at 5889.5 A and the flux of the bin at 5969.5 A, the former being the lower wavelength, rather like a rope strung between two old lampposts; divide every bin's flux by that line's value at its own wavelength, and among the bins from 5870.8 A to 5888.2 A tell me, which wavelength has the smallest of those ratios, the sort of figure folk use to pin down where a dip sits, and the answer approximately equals 5887.0 A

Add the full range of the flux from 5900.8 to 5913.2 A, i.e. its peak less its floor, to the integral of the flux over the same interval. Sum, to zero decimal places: 101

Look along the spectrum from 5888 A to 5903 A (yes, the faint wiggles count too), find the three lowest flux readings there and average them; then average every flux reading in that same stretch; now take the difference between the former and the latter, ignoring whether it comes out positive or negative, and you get 0.48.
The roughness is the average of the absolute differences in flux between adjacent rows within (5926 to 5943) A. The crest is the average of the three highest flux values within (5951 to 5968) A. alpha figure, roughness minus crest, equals -7.82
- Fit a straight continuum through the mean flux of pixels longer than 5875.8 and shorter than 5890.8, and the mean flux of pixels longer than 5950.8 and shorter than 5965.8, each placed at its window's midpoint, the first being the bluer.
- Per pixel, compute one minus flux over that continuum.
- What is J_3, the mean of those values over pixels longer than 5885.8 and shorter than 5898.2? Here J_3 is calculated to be 0.15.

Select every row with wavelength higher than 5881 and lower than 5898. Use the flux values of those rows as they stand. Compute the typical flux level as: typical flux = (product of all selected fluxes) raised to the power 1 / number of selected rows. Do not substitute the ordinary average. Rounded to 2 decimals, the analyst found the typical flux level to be 6.81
